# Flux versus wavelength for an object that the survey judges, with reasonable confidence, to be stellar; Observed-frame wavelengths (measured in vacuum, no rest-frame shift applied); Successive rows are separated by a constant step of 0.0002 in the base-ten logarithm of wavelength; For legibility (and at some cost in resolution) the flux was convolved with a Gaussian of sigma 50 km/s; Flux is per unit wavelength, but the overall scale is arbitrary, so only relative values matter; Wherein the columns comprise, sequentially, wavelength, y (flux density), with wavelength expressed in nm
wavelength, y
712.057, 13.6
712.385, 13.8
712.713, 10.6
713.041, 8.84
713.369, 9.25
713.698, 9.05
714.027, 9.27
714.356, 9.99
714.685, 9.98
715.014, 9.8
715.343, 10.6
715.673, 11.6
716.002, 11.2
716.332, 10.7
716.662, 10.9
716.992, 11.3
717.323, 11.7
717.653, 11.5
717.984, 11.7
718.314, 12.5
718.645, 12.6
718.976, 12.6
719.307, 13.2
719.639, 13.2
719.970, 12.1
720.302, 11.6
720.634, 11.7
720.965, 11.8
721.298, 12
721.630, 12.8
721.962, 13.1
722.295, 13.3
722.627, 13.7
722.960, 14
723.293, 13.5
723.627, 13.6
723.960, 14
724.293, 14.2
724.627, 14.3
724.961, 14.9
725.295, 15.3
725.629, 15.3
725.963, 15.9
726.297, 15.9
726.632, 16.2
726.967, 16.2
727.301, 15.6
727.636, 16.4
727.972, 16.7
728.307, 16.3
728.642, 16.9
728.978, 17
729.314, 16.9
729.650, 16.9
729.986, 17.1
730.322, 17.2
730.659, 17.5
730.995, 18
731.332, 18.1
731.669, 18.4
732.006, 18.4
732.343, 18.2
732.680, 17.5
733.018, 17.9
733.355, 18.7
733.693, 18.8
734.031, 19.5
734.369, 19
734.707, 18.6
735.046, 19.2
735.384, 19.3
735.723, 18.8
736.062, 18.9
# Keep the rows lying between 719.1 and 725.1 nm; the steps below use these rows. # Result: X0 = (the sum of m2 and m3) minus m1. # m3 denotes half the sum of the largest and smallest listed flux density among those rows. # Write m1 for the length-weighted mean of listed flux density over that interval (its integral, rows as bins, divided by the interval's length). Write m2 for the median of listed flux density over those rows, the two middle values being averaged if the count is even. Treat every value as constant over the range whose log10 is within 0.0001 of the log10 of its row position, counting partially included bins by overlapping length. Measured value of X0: 13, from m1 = 13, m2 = 13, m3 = 13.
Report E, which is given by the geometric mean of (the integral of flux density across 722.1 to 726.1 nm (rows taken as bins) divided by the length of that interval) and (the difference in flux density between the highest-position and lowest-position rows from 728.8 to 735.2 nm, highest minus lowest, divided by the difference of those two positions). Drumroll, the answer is 2.3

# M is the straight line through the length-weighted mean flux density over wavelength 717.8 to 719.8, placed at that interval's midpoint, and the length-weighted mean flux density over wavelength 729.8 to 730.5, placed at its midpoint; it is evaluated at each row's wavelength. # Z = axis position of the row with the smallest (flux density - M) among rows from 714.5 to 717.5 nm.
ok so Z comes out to 715.014 nm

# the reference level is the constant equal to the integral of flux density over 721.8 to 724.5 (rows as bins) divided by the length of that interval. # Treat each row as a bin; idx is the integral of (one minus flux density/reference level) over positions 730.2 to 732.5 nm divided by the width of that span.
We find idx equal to -0.3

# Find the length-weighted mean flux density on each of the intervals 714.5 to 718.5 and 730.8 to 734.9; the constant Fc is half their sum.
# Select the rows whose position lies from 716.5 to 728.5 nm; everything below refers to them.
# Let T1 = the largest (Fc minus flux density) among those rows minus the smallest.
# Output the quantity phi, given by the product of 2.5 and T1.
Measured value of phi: 14.5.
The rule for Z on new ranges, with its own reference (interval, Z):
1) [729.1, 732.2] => 729.650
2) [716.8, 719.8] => 717.653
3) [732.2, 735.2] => 732.680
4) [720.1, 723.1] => 720.965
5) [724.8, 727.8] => 727.301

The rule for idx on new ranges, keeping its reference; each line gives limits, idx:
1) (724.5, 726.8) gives -0.1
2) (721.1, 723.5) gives 0.0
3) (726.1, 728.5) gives -0.2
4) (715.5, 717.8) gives 0.2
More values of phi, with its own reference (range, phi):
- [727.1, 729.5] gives 3.5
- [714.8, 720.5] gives 8.5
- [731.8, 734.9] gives 5.0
